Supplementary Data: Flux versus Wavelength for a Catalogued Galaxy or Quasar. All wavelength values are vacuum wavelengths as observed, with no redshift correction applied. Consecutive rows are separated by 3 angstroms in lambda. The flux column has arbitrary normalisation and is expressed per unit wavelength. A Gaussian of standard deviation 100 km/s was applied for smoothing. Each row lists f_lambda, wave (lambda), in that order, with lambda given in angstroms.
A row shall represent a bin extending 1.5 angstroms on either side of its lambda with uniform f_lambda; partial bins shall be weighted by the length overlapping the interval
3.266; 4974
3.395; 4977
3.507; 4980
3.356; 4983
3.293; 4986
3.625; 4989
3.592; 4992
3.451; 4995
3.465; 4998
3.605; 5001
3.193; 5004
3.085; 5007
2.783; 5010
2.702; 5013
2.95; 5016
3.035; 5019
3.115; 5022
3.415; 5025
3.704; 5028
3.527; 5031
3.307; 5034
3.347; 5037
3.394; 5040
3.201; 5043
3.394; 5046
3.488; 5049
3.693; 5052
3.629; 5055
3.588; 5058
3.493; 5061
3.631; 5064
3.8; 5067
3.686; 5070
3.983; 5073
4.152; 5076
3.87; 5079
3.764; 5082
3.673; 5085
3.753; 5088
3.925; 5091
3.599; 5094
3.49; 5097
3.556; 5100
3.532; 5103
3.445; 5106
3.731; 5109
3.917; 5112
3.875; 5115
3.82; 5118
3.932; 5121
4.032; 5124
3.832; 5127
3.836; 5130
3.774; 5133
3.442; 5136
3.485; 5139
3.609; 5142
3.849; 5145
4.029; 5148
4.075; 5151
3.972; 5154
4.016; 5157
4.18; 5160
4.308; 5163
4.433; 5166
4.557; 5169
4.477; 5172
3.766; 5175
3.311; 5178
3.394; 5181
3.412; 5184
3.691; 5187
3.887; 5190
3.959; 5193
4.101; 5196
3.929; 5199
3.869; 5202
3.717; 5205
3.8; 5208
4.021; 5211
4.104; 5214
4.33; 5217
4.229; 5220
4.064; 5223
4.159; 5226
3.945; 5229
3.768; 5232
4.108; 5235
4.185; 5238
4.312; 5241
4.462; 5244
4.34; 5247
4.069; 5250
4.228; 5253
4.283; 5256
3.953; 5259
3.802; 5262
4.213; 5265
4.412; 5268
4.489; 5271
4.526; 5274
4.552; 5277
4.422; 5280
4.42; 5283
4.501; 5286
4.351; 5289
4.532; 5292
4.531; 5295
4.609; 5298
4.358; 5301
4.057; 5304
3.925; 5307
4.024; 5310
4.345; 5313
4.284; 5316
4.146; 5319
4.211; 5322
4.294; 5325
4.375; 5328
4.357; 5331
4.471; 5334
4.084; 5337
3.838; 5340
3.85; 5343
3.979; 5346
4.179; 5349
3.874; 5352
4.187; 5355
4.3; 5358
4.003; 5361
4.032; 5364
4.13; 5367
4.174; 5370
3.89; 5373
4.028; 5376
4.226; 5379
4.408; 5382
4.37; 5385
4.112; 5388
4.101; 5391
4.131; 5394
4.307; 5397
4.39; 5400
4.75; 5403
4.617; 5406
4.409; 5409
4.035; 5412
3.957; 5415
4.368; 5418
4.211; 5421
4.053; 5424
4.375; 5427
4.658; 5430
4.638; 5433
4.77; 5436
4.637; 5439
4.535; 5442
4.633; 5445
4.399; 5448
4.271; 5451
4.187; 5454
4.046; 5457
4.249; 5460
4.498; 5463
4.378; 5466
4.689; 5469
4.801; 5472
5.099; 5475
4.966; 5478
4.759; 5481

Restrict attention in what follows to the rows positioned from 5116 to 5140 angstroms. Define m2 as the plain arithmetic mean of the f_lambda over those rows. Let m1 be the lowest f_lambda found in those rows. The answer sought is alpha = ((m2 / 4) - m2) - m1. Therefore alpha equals -6.3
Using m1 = 3.442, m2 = 3.77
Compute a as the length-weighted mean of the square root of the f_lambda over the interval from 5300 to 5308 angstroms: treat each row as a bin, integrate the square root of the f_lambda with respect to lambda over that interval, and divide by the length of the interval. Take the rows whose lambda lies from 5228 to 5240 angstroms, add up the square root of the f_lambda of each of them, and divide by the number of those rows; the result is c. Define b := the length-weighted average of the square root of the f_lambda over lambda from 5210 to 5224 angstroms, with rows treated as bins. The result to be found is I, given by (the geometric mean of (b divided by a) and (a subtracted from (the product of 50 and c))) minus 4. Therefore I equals 5.93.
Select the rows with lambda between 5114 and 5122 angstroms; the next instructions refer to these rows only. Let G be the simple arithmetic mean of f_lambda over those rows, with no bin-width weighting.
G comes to 3.9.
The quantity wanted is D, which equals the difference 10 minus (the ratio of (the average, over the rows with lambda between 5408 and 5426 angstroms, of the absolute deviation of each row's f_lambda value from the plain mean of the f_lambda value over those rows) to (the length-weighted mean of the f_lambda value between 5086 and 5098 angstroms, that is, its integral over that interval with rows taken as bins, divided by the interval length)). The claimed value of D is 9.96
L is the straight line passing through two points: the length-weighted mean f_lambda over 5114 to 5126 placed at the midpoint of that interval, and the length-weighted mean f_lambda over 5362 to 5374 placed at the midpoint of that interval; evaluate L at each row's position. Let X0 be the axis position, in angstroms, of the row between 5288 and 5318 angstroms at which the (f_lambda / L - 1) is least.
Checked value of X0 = 5307 angstroms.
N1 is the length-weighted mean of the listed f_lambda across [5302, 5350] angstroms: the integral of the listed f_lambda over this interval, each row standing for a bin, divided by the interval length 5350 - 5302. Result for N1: 4.15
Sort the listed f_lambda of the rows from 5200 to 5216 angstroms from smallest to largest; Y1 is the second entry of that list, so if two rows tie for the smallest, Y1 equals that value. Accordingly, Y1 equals 3.8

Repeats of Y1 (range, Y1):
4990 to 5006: 3.451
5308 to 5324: 4.146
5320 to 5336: 4.294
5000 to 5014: 2.783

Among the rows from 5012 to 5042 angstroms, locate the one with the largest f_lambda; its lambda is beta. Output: 5028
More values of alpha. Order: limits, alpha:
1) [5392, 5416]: -7.2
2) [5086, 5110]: -6.2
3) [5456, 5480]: -7.5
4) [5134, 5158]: -6.3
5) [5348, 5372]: -7.0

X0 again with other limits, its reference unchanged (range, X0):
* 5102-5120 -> 5106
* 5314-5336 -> 5319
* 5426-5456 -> 5454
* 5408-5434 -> 5415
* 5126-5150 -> 5136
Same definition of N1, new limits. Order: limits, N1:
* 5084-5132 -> 3.75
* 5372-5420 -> 4.26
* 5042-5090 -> 3.68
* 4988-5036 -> 3.28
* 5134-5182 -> 3.94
